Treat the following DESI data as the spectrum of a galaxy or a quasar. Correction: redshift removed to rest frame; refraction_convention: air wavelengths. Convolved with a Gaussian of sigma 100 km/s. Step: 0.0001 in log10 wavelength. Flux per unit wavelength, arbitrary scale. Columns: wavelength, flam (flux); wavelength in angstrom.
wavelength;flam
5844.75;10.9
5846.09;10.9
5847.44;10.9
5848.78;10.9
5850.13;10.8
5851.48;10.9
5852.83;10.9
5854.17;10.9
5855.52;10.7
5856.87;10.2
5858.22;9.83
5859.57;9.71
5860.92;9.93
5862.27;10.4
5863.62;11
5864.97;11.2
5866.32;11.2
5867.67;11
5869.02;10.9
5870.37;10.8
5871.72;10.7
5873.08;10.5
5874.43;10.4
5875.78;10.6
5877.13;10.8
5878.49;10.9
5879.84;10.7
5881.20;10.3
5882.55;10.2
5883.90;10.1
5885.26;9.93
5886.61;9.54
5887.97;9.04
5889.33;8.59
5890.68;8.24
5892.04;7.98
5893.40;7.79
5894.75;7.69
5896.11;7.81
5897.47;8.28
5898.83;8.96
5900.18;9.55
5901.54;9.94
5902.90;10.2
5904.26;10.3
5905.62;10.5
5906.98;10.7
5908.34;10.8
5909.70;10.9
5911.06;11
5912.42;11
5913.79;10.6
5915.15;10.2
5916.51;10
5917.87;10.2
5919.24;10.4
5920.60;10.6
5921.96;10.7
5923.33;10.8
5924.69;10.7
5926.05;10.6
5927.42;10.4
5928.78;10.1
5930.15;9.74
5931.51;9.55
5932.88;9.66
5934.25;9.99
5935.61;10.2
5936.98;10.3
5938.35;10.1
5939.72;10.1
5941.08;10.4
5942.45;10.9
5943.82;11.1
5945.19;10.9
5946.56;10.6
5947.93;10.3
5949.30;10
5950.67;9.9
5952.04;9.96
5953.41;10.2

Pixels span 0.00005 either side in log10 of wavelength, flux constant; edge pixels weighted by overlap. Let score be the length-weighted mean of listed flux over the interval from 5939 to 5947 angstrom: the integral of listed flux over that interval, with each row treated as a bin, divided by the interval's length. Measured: 10.7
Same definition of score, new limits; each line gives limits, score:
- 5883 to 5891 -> 9.3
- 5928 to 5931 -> 9.9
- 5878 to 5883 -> 10.5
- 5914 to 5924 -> 10.4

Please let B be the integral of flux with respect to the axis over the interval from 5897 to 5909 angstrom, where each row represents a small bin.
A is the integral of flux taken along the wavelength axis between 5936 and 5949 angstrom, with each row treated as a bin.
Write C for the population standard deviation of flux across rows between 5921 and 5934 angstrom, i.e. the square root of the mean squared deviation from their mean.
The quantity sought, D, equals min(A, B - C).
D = 119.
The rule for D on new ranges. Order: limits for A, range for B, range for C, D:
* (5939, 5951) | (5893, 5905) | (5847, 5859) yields 107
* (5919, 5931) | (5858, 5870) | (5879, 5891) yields 125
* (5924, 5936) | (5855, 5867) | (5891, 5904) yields 121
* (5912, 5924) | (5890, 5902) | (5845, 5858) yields 101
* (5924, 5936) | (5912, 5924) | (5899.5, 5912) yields 121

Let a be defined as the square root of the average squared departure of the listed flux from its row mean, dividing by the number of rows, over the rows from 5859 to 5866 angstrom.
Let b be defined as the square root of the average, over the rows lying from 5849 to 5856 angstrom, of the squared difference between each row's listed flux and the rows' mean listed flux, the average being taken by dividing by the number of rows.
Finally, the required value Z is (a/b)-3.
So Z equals 4.3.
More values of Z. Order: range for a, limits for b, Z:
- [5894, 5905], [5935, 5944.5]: -0.3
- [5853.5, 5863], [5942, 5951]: -2.0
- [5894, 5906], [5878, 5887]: -0.6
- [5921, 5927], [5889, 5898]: -2.8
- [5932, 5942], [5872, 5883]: -2.0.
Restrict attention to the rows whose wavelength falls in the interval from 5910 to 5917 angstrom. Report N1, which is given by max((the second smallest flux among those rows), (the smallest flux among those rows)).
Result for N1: 10.2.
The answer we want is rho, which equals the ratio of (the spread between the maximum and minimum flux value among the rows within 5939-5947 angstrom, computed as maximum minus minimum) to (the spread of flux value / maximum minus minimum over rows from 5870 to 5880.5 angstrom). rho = 2.0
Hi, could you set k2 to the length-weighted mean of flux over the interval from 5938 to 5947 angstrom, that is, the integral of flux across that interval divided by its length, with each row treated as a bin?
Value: 10.60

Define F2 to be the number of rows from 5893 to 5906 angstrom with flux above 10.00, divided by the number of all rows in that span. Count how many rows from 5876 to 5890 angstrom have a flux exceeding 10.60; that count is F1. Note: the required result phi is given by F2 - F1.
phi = -2.7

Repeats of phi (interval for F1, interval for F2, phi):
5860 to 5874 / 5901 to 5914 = -6.1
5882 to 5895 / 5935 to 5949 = 1.0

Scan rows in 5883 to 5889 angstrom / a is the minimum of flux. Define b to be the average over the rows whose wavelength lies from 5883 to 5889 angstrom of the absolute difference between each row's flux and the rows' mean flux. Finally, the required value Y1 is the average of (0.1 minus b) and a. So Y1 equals 4.4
